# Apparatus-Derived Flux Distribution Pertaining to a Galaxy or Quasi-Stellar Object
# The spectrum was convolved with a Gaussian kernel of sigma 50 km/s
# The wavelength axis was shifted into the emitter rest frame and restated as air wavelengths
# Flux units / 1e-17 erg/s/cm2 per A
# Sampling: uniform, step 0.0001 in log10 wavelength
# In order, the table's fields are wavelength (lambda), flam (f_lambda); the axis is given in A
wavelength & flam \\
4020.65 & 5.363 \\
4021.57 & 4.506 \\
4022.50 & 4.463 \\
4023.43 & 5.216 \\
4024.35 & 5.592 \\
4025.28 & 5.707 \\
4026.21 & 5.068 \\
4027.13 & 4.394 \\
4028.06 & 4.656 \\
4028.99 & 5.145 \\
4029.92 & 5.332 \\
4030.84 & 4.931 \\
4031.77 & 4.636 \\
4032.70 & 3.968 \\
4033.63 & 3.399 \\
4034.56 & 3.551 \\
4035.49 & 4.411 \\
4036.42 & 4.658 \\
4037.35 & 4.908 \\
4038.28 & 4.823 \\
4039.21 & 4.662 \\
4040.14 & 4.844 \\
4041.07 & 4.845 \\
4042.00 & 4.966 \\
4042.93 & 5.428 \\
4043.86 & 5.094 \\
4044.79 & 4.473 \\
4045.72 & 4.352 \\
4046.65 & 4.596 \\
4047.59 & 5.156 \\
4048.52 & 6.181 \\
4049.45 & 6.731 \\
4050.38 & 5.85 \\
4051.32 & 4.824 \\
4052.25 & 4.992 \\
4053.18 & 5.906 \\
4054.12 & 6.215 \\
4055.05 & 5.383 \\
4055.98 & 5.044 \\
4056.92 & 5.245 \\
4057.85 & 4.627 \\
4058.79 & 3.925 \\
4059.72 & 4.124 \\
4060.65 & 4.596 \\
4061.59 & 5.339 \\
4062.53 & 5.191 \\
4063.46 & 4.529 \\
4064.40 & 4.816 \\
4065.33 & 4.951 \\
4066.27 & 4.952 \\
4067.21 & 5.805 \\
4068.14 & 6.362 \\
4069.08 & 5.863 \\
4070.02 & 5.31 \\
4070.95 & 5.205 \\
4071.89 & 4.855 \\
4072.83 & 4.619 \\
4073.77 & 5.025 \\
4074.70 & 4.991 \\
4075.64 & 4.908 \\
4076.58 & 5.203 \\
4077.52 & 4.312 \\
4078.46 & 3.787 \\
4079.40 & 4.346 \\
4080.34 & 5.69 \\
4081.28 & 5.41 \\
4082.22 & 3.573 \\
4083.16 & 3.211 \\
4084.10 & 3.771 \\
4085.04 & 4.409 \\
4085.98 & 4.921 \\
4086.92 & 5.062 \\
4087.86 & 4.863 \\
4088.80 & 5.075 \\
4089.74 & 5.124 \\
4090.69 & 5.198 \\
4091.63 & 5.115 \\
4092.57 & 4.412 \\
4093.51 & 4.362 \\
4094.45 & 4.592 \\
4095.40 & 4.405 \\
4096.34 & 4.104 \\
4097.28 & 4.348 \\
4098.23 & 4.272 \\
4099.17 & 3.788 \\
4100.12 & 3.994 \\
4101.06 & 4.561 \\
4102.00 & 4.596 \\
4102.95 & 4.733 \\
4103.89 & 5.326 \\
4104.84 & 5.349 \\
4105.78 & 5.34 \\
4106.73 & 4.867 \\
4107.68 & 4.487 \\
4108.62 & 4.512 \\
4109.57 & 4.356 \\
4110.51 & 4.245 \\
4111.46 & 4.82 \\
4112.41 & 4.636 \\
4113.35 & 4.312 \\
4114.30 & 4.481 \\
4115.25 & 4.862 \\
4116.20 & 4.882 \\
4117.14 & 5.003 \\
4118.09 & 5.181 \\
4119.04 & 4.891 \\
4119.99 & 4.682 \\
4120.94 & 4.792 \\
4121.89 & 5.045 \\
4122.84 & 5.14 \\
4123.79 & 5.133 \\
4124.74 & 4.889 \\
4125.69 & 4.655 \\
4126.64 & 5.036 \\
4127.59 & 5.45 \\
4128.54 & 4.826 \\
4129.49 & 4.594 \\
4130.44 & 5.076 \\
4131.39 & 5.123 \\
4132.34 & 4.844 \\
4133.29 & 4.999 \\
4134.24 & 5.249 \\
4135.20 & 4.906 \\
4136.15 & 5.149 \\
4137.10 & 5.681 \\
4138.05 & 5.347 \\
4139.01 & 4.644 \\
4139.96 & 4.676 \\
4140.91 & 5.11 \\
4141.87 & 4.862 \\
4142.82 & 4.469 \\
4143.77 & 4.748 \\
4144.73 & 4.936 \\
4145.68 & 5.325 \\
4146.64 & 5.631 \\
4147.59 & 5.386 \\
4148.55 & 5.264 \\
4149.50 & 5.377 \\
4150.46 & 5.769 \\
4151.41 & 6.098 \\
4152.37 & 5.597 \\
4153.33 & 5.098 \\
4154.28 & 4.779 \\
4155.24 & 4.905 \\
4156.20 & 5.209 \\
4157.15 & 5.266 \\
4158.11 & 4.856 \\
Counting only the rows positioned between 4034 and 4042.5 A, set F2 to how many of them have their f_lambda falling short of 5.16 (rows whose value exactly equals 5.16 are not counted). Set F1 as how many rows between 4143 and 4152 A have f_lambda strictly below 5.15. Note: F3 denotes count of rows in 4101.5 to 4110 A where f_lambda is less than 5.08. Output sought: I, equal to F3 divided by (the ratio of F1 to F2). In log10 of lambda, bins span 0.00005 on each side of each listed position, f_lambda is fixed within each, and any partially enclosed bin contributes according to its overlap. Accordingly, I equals 27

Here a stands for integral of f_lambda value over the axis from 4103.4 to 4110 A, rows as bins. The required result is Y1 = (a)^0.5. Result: 5.68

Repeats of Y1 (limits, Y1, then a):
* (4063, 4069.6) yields 5.93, 35.1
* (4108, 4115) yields 5.61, 31.5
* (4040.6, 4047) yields 5.56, 30.9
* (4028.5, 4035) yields 5.36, 28.8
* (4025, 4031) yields 5.49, 30.1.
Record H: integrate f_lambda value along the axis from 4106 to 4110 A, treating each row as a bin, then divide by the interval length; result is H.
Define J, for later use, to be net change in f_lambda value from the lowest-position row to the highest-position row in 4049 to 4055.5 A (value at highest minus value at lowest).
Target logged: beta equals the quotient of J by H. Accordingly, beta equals -0.29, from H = 4.60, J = -1.35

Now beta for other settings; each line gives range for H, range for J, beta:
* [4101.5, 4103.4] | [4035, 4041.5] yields 0.09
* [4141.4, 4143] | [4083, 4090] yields 0.41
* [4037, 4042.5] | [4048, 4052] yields -0.28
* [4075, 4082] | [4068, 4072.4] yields -0.32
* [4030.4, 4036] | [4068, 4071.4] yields -0.28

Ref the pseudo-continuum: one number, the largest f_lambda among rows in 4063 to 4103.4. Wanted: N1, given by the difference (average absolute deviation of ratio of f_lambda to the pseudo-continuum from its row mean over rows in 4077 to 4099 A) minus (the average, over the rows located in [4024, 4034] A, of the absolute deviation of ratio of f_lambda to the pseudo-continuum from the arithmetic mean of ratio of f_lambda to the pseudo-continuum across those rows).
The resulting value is -0.01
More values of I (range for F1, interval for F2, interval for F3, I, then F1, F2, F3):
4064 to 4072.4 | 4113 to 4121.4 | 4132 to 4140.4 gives 10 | 4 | 8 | 5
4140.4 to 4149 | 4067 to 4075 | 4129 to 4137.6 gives 4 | 5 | 4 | 5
